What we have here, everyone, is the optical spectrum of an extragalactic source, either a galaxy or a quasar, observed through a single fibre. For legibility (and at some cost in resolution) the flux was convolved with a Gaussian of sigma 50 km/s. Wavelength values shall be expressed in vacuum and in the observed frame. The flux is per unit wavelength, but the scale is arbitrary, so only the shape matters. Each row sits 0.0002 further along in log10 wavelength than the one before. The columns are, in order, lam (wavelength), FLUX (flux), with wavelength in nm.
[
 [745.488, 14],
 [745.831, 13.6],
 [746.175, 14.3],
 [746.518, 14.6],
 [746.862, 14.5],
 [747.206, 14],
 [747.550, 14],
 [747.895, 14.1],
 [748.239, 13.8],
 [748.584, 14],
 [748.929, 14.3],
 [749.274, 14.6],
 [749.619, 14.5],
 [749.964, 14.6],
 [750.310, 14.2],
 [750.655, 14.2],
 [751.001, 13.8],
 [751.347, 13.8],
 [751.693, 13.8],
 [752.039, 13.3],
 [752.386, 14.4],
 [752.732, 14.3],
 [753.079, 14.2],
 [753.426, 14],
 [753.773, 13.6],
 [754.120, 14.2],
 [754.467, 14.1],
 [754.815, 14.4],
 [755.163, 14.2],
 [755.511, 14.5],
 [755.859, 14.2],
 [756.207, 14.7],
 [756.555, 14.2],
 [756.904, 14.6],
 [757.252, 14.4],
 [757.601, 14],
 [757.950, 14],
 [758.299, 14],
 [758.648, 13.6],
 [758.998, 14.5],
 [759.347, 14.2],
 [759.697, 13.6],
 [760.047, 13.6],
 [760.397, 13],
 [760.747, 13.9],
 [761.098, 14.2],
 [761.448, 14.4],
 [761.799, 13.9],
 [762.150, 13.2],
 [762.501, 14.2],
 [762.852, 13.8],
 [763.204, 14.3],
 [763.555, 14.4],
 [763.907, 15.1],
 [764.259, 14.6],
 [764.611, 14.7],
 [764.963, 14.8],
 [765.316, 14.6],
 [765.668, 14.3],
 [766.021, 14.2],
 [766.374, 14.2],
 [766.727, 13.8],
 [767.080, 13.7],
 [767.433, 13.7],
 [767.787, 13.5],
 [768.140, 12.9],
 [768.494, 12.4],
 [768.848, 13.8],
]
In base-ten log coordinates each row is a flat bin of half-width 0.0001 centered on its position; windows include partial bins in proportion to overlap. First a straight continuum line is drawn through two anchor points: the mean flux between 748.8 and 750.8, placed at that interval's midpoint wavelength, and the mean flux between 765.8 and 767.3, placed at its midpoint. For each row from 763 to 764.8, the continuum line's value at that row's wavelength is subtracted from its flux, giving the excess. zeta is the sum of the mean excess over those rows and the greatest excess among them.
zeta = 1.6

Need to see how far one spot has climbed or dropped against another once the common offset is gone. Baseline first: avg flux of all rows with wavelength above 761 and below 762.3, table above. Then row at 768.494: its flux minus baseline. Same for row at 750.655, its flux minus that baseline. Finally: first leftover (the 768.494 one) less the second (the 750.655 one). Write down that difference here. -1.8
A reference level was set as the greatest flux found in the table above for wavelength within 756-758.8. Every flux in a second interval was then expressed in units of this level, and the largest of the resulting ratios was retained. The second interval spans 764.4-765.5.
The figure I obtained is 1.01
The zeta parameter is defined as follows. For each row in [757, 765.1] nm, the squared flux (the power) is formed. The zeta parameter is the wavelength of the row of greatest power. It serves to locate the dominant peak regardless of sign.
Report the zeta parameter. 763.907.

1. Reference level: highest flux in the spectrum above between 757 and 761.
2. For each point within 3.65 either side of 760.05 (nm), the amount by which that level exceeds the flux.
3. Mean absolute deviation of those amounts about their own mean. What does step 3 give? 0.324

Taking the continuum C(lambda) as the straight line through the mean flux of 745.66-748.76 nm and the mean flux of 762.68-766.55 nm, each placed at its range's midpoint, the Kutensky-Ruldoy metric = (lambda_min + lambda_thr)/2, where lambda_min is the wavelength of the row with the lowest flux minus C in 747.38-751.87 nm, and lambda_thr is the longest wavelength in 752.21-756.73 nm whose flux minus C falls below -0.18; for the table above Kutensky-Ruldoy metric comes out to 752.73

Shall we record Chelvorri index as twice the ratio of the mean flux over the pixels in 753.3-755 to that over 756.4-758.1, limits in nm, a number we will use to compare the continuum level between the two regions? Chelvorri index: 1.97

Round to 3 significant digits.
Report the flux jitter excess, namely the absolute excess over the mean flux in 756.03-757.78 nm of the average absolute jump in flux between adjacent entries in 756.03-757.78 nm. 14.0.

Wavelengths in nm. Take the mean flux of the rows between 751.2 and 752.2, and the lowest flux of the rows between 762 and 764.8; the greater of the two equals 13.6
